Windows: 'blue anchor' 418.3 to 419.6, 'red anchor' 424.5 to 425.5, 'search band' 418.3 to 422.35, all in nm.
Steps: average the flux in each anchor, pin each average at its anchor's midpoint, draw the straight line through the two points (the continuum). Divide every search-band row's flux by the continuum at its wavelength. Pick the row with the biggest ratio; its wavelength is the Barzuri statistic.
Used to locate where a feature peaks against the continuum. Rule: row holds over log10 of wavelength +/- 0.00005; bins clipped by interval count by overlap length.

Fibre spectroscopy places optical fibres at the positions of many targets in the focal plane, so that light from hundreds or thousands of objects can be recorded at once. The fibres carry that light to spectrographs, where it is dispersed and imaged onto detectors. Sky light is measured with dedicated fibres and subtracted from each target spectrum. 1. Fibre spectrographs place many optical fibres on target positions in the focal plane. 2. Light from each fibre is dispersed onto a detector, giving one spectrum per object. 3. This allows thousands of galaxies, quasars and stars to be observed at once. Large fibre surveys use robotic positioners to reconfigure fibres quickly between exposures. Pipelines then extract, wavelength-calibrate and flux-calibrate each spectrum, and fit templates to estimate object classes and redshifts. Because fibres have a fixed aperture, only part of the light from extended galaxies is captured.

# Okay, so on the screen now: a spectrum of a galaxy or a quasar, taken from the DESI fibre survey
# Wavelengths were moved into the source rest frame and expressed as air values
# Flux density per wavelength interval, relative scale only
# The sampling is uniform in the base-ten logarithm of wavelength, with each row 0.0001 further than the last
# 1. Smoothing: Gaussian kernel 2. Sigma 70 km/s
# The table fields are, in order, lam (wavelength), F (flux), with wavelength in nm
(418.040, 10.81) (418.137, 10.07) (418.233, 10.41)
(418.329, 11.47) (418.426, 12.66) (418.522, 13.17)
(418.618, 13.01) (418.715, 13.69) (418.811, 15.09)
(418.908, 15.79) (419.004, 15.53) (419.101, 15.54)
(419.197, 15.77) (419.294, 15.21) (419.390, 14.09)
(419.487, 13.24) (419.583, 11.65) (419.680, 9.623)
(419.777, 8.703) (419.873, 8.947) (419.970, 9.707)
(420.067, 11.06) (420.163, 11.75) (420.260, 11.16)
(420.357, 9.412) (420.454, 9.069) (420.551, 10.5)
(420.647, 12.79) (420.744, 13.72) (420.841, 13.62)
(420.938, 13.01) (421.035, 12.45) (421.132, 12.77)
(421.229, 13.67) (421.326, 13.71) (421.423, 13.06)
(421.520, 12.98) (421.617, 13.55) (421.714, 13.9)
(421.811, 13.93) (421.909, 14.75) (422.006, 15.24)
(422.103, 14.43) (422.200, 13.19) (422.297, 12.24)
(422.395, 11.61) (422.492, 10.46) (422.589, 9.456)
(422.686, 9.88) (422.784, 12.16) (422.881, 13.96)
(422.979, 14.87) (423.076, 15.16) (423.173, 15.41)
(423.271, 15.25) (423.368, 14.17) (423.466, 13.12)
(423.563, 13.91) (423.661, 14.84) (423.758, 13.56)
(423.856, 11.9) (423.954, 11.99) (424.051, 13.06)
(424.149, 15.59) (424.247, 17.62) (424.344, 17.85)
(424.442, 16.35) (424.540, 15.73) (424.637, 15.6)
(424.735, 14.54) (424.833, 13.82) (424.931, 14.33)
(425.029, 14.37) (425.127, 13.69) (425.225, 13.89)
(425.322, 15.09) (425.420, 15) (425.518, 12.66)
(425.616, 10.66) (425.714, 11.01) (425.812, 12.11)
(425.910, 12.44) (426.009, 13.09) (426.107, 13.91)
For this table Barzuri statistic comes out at 418.908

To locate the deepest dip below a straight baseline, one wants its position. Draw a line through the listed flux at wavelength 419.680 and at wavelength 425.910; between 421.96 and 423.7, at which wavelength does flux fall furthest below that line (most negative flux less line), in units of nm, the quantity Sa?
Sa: 422.589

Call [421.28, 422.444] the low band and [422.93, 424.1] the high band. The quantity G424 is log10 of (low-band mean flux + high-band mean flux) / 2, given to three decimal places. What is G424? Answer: 1.138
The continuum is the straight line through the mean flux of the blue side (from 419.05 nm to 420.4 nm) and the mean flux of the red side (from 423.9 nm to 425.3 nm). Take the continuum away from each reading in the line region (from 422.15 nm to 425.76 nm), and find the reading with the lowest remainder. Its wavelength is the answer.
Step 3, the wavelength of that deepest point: 425.616 nm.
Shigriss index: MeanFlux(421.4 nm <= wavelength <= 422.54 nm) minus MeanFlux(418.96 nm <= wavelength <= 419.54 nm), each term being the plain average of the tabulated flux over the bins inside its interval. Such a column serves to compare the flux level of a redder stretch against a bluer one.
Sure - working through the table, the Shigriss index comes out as -1.6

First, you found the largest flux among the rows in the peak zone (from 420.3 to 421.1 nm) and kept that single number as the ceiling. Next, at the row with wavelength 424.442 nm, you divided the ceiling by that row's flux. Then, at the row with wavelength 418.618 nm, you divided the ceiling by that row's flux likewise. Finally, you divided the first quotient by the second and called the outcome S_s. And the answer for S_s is 0.80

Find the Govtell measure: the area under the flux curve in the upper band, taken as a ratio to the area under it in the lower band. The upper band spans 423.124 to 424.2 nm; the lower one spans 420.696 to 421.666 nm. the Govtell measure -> 1.16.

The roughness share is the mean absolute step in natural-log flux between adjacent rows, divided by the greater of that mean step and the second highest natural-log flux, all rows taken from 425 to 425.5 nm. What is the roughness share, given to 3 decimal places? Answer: 0.014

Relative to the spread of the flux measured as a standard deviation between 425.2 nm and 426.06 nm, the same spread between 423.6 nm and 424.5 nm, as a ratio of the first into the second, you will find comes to 1.44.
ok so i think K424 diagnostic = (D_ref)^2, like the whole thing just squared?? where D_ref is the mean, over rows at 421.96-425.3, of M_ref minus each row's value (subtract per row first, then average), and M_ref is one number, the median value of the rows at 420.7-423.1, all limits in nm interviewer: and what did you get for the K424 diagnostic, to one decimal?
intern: 0.1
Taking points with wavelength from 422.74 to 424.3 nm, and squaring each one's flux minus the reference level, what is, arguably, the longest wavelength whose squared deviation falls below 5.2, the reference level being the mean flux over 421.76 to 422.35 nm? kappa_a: 424.149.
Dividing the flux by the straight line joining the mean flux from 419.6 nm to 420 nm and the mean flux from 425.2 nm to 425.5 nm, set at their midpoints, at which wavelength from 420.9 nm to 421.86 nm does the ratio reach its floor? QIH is 421.520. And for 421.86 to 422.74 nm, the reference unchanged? 422.589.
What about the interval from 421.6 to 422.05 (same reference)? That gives 421.617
